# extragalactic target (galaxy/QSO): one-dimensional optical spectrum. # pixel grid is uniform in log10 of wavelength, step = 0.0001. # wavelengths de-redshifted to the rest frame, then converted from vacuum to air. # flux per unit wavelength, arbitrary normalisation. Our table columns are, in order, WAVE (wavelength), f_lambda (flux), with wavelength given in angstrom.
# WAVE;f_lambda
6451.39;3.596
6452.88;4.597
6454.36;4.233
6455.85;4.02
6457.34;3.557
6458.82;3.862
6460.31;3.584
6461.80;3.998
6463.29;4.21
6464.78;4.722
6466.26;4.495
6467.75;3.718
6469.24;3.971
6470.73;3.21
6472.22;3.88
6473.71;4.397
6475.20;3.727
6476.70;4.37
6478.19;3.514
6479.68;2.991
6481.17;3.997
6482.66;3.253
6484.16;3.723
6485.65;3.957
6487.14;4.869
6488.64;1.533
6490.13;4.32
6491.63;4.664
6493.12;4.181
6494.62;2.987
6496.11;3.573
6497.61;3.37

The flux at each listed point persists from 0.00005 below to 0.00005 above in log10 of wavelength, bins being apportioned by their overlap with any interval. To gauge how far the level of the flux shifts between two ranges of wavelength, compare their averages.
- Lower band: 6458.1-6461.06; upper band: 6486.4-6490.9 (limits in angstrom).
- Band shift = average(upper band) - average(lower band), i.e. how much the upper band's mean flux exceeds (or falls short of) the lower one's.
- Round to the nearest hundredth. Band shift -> -0.15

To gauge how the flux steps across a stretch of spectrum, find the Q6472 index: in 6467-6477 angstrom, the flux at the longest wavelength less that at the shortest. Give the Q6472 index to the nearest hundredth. 0.65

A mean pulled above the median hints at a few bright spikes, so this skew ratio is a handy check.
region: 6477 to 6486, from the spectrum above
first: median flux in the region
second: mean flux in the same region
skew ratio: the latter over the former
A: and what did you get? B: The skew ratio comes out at 0.99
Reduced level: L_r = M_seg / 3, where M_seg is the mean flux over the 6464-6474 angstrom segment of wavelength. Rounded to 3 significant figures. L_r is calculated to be 1.35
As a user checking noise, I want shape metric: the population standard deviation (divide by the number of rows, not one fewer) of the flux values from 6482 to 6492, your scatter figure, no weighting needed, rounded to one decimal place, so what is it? 1.0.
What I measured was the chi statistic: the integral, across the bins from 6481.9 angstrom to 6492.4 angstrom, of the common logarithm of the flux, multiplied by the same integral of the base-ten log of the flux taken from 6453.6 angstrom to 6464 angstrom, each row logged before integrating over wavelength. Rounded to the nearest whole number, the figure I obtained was 36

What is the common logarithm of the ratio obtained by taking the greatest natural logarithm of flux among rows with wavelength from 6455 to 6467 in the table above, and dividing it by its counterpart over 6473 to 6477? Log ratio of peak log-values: 0.020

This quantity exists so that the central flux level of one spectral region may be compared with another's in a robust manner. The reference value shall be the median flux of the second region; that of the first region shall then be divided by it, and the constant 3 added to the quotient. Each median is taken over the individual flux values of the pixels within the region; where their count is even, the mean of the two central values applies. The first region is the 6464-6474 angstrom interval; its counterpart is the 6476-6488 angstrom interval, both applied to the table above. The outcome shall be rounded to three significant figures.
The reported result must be 4.03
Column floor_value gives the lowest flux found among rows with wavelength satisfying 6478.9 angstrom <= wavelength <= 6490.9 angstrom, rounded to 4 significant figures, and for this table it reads 1.533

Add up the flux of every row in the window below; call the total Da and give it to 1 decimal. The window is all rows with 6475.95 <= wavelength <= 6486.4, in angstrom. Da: 25.8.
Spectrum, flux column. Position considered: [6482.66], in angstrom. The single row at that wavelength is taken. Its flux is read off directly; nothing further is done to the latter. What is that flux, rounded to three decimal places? 3.253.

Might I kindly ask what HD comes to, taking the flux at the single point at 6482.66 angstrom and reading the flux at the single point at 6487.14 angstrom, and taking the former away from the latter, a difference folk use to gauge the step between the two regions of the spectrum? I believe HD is 1.6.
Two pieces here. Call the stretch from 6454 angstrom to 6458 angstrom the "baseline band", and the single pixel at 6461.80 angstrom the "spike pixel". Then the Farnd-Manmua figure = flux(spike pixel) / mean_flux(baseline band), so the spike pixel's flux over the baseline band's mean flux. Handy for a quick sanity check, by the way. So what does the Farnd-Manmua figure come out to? 1.02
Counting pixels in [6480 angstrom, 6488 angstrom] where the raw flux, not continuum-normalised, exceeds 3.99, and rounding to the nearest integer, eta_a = 2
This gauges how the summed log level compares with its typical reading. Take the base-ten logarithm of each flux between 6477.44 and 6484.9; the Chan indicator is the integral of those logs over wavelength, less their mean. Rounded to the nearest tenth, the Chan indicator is 3.5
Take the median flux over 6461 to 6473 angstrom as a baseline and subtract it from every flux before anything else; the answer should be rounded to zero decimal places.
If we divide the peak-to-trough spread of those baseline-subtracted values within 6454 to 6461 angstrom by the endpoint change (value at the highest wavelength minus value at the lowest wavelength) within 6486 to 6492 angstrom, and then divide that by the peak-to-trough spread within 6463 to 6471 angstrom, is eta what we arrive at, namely -2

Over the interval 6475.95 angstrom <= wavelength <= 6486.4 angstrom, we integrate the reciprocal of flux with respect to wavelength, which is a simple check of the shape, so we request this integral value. 2.9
